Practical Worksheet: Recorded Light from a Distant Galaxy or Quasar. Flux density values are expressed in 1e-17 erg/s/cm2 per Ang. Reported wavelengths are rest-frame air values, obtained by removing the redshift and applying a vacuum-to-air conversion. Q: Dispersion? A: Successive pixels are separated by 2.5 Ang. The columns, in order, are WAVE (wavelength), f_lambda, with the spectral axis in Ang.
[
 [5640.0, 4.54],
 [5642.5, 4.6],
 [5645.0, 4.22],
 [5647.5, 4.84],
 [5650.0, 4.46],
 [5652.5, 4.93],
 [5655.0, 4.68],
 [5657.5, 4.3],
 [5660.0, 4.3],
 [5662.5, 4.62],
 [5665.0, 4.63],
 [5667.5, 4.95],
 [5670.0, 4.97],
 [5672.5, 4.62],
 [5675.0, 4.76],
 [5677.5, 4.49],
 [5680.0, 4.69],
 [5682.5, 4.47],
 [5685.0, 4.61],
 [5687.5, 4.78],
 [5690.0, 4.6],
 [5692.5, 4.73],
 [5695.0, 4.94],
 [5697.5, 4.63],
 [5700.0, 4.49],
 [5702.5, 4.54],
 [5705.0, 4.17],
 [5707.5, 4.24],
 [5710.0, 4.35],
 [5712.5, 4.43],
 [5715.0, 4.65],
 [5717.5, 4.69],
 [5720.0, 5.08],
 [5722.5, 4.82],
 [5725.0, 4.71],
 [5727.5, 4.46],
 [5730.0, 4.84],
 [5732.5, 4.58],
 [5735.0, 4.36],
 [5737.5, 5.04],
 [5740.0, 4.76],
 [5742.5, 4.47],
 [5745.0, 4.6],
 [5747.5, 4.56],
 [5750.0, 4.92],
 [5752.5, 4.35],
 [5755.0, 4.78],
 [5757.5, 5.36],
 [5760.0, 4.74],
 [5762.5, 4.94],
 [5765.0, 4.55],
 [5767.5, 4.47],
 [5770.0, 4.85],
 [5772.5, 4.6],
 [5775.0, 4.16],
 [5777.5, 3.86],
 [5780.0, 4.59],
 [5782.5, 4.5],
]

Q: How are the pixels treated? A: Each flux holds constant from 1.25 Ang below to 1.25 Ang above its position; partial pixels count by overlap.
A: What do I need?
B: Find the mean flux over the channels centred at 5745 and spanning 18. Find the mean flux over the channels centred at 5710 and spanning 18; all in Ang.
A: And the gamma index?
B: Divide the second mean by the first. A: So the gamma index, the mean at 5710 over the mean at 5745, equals 0.95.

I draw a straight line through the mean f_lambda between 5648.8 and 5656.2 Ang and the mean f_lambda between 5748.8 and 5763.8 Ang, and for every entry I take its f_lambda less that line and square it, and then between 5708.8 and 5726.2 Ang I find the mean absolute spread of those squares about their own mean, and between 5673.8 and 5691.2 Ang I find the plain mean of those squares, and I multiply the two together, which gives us 0.0014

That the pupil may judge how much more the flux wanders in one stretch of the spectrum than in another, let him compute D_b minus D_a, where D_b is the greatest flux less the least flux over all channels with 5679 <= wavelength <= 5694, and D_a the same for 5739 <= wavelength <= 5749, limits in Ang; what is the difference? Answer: 0.0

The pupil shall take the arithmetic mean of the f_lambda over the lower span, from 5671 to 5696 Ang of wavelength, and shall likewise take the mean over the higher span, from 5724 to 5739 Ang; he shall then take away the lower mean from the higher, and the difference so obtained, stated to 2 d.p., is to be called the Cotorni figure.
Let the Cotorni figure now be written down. 0.00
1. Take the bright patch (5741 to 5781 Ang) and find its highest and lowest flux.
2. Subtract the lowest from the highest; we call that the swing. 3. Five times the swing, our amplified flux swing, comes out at 7.5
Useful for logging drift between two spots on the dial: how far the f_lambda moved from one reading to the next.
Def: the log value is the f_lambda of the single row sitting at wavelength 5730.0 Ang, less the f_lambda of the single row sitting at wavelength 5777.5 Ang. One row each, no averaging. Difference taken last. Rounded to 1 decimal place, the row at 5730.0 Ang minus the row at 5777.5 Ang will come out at 1.0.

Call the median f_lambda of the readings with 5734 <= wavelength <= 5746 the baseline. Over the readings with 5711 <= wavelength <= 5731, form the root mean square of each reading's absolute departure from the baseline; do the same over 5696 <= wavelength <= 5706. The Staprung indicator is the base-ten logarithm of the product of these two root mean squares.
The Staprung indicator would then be -1.3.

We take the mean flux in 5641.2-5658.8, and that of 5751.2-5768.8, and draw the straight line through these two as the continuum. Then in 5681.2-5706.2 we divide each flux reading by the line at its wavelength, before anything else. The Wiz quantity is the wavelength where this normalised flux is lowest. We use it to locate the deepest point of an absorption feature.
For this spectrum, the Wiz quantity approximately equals 5705.0 Ang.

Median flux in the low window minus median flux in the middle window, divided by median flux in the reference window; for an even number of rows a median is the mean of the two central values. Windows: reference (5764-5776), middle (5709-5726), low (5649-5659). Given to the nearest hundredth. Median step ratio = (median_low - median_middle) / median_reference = -0.03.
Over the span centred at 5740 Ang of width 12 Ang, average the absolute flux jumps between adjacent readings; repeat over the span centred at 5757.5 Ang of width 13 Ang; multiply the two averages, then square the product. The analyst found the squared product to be 0.025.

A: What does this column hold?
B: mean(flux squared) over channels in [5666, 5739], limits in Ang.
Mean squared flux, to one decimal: 21.6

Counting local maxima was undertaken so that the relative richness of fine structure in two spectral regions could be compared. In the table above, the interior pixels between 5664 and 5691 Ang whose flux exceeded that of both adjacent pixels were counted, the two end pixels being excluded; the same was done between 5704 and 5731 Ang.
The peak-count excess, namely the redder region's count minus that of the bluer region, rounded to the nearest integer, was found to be -3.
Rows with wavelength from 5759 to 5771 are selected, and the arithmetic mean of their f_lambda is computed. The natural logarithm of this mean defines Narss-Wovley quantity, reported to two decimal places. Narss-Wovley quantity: 1.55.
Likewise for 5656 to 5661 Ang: 1.46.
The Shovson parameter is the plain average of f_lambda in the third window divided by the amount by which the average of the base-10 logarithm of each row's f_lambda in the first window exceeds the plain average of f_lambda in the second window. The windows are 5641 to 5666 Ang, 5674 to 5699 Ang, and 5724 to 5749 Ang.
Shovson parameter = -1.16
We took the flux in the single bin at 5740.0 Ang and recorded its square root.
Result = 2.18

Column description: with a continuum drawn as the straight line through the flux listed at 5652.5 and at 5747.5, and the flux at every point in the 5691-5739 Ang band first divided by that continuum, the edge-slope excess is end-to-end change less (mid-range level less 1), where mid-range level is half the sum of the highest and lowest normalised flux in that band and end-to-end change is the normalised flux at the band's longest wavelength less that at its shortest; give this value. 0.116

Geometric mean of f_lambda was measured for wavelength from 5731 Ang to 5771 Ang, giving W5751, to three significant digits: 4.70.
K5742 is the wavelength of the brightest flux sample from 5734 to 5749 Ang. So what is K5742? 5737.5 Ang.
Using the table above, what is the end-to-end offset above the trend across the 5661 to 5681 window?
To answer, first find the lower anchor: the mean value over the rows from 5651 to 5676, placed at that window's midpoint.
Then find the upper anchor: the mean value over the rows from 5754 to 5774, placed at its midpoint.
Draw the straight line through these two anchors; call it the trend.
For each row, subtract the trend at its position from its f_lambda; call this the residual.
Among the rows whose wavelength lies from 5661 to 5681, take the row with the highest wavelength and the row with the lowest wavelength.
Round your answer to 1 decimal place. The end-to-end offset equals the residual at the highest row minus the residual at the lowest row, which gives 0.1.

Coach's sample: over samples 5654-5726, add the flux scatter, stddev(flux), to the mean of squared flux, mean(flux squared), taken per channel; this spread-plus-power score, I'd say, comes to 21.6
